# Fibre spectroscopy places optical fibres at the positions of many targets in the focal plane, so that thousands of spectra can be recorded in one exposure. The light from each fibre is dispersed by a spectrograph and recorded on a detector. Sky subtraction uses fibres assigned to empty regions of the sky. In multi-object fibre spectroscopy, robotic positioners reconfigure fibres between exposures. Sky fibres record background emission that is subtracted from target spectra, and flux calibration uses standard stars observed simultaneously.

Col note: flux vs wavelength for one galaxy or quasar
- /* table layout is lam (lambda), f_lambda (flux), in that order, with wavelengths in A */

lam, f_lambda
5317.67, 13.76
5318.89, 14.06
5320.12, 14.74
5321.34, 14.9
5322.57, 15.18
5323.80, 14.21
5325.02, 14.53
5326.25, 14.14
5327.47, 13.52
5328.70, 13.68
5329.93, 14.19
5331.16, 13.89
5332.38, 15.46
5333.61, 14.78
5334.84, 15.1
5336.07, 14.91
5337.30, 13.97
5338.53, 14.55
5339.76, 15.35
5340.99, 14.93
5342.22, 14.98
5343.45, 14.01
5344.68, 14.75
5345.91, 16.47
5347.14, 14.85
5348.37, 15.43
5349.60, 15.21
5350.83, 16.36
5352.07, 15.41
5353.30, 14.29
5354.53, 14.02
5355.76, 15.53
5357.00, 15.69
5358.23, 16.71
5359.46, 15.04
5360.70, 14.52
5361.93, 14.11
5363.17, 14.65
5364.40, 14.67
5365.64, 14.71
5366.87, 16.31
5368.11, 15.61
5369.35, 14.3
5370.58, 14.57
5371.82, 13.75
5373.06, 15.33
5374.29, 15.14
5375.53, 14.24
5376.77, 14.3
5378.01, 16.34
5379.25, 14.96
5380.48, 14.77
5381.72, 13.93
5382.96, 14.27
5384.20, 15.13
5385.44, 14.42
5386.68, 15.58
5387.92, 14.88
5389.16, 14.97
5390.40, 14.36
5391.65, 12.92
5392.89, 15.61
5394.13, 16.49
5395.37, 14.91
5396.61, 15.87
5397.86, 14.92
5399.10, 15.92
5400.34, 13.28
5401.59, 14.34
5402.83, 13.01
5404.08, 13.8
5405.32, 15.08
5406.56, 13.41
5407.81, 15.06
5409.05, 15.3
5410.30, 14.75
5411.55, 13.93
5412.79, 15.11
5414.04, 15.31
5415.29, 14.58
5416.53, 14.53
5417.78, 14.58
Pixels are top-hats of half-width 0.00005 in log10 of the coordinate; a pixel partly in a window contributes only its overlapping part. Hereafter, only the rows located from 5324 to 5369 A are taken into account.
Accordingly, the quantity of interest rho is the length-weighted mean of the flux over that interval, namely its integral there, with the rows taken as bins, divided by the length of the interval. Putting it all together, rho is 14.9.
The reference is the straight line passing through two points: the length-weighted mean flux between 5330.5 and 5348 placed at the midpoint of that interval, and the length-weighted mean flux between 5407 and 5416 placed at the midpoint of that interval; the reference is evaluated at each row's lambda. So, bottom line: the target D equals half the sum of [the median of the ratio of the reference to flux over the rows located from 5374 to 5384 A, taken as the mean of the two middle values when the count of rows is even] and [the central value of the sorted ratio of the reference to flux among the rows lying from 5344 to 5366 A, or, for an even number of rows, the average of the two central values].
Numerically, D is 1.01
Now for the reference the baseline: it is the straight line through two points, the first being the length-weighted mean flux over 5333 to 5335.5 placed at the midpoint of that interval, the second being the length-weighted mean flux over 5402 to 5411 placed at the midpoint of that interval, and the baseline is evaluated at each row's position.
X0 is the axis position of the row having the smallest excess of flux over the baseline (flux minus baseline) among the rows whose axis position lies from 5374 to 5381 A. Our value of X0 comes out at 5375.53 A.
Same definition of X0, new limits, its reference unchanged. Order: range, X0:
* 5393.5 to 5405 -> 5402.83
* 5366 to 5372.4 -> 5371.82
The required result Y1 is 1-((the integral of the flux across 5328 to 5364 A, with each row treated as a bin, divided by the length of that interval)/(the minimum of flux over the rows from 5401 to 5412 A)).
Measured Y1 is -0.15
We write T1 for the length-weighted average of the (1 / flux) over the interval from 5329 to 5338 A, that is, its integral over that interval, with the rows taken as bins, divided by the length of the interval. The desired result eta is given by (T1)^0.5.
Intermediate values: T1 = 0.0686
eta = 0.262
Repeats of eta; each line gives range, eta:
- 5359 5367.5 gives 0.260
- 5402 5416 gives 0.263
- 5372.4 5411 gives 0.261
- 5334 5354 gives 0.258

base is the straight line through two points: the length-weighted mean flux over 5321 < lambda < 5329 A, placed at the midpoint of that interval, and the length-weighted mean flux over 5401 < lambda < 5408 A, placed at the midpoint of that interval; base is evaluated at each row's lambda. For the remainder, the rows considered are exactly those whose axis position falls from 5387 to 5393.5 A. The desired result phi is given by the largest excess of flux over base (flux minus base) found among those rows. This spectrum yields 1.51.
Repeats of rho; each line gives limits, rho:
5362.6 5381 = 14.9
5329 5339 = 14.6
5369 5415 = 14.7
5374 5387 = 14.8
